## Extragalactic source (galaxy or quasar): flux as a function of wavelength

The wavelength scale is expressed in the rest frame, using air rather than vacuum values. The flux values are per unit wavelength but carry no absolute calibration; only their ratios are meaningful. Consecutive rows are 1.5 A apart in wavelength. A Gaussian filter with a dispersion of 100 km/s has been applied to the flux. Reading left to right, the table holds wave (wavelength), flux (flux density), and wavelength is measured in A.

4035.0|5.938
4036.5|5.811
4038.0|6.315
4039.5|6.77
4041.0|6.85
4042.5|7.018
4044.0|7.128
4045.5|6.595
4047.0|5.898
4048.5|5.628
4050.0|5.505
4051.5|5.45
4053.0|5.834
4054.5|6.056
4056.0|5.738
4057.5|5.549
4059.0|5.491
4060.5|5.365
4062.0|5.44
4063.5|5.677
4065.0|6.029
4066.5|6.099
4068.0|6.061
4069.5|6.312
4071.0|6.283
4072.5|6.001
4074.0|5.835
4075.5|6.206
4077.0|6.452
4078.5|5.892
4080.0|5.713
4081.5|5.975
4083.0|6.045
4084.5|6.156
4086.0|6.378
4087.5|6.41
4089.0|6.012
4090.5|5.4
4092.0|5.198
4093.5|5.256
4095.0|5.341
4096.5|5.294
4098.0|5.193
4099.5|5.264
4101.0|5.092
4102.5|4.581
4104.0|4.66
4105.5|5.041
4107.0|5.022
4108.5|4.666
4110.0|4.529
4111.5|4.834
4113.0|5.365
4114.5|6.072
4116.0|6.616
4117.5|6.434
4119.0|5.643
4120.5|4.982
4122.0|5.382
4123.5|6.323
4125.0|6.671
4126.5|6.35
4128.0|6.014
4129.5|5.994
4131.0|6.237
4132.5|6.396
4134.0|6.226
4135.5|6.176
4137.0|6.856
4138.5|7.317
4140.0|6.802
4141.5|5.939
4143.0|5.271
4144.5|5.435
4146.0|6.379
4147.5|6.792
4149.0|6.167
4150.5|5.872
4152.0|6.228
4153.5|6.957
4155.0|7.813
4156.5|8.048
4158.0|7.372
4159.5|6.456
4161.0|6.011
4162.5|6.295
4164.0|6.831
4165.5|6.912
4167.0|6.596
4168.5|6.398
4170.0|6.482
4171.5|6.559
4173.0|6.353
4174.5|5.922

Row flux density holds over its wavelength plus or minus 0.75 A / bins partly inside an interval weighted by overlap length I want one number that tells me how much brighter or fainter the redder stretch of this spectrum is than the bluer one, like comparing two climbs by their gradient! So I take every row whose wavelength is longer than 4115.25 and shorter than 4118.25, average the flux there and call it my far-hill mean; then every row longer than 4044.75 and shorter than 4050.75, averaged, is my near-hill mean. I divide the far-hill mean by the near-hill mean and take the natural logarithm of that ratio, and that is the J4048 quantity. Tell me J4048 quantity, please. 0.10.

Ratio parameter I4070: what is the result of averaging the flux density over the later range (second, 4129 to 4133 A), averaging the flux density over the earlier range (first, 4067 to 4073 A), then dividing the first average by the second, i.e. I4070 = 0.99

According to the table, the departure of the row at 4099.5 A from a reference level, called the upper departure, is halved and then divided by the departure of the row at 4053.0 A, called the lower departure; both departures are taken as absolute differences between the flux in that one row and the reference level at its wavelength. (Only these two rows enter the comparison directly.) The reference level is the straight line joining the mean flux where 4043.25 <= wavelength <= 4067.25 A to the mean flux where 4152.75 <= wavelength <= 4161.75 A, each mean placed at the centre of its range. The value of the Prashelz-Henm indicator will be 29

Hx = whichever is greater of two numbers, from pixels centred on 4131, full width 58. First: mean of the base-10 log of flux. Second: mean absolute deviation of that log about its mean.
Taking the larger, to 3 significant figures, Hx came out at 0.777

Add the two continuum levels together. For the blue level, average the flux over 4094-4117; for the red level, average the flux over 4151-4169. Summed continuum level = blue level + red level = 12.0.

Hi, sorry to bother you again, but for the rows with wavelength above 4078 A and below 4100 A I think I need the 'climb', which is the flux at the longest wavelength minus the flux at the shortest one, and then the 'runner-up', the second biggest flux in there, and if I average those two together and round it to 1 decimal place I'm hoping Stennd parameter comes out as 2.9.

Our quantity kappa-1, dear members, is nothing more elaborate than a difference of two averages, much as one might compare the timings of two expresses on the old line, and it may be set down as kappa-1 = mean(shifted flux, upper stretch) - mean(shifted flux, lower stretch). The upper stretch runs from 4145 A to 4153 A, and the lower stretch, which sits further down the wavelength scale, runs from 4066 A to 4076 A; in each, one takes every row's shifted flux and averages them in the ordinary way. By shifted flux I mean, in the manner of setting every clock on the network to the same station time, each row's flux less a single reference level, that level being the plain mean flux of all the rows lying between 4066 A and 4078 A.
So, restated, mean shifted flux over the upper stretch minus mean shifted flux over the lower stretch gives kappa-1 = 0.2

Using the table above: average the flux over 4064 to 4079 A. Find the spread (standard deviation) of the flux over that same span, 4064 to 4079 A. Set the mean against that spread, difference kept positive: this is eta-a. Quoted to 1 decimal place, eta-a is 5.9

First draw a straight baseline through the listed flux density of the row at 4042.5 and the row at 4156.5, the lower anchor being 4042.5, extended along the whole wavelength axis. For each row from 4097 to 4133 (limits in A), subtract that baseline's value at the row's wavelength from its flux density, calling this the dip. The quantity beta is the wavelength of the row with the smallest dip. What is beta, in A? 4110.0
